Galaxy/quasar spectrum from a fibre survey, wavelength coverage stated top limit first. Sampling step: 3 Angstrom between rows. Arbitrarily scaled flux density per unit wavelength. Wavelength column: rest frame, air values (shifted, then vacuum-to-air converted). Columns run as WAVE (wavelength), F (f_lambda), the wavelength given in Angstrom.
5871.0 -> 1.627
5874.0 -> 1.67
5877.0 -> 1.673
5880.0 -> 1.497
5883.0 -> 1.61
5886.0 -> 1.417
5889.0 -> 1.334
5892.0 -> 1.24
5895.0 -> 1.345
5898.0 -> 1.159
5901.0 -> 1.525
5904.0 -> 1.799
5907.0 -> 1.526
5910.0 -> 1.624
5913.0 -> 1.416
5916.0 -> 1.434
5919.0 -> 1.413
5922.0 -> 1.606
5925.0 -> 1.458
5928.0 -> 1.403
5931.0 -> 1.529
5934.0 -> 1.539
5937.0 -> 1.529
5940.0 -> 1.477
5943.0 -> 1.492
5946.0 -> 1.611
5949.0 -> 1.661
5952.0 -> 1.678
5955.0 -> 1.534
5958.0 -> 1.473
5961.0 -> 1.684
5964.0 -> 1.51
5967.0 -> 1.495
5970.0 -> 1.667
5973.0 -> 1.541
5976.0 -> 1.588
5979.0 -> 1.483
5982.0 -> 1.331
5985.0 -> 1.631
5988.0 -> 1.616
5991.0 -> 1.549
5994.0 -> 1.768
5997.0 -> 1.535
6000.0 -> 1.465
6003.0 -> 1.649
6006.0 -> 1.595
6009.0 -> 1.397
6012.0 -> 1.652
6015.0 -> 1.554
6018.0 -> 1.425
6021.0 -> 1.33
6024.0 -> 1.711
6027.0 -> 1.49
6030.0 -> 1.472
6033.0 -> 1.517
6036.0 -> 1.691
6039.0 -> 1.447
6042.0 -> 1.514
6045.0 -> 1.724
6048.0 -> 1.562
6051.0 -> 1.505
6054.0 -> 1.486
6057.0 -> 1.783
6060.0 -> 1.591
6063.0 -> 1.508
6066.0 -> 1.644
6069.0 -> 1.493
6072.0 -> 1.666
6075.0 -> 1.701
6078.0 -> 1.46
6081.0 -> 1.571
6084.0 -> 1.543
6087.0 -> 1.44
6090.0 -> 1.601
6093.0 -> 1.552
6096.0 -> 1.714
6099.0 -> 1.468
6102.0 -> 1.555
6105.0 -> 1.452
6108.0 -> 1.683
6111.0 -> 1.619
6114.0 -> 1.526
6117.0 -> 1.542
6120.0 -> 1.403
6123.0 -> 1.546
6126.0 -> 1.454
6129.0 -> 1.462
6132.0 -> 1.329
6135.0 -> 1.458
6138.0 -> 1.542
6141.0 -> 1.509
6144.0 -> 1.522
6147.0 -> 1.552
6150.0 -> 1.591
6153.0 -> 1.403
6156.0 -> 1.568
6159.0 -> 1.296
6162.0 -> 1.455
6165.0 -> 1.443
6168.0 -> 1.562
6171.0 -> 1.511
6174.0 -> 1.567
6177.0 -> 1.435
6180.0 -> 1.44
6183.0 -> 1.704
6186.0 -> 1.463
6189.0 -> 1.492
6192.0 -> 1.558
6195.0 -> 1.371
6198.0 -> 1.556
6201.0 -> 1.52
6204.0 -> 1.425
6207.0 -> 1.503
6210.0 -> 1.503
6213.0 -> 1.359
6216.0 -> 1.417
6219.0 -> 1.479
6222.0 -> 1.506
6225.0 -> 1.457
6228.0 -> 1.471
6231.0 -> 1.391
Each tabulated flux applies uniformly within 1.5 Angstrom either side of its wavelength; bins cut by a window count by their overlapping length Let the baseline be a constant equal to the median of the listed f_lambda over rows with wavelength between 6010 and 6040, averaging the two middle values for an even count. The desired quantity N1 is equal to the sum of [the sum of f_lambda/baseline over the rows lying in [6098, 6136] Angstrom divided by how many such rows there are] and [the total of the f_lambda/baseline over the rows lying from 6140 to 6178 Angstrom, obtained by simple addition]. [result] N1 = 13.9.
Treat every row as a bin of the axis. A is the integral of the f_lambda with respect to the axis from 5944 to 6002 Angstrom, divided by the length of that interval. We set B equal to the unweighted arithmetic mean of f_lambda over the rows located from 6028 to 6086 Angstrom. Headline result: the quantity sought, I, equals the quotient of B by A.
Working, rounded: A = 1.57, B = 1.57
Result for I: 1.00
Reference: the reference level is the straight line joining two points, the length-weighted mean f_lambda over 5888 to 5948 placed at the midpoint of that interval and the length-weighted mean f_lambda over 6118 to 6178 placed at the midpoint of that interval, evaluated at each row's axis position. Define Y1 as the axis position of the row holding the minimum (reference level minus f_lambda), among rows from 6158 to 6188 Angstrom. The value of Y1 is 6183.0 Angstrom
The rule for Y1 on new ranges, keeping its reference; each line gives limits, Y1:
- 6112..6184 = 6183.0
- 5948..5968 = 5961.0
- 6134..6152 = 6150.0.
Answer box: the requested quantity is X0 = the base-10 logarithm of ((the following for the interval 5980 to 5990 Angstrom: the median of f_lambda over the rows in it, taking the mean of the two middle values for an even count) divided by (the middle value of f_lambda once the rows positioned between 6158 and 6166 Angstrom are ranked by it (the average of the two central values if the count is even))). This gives 0.05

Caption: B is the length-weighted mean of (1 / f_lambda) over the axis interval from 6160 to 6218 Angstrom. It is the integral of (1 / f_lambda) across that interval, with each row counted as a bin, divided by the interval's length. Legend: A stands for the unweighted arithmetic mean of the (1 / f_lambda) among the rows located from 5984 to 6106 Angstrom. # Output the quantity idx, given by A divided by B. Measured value 0.95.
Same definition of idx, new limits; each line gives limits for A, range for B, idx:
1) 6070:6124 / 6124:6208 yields 0.96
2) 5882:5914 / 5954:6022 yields 1.07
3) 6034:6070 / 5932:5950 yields 0.98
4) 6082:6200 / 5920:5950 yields 1.01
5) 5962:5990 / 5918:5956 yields 1.00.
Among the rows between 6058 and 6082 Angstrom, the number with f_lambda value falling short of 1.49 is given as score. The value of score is 1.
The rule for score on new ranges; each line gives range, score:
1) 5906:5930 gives 5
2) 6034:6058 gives 2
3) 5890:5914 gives 4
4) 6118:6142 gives 5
